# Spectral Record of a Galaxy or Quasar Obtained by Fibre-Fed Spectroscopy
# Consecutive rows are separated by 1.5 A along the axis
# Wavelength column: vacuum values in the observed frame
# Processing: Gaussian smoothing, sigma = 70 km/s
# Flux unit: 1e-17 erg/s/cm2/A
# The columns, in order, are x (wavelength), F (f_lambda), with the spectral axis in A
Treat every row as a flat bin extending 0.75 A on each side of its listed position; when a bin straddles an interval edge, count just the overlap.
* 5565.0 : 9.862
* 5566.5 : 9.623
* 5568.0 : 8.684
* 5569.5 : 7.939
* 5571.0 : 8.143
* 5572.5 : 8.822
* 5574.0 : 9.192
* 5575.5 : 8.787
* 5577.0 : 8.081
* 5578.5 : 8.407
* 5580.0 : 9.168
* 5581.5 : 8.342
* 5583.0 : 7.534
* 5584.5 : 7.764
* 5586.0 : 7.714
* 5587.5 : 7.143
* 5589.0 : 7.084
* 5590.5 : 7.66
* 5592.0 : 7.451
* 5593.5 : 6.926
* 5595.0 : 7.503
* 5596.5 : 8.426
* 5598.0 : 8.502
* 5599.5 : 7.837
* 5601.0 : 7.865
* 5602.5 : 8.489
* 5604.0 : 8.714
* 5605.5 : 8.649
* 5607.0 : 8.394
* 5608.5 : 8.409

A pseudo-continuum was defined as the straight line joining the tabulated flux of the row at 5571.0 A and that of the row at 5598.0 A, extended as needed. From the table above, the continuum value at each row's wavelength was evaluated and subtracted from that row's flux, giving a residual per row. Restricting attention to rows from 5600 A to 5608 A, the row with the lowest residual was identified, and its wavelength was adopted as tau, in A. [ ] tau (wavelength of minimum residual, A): 5601.0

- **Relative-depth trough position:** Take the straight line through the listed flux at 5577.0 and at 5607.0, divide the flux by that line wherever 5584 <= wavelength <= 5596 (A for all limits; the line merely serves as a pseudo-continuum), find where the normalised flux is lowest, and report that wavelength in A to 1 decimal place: 5593.5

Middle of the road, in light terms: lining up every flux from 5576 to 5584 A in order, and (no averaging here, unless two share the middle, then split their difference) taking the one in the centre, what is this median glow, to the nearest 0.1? 8.3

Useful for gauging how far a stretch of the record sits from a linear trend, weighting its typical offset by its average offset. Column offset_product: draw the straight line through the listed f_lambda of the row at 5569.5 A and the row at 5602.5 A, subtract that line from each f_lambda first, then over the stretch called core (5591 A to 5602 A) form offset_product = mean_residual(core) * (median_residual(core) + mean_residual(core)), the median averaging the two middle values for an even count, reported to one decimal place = 0.7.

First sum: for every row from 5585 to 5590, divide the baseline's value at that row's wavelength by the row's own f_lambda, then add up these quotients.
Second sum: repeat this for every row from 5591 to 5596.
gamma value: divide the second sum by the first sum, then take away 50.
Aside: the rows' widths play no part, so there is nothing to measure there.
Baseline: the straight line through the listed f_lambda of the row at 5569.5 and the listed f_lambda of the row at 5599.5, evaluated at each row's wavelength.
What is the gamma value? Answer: -49.0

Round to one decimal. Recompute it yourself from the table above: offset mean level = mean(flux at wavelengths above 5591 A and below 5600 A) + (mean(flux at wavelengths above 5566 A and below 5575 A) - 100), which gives -83.5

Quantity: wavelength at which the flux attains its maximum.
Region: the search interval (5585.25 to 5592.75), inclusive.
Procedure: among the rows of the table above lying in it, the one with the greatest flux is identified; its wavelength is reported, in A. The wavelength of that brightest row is 5586.0 A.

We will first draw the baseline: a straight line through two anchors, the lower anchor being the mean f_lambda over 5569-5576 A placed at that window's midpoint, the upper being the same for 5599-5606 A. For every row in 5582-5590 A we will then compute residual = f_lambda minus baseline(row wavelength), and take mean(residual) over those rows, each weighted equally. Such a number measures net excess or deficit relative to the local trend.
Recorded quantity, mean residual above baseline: -1.0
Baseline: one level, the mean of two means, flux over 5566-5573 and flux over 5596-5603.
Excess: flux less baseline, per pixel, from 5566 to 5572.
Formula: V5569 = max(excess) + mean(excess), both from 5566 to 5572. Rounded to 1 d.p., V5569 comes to 1.4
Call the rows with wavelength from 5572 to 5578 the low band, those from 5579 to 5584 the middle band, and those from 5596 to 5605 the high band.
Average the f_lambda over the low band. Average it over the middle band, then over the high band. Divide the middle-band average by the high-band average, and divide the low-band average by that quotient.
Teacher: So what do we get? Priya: 8.7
